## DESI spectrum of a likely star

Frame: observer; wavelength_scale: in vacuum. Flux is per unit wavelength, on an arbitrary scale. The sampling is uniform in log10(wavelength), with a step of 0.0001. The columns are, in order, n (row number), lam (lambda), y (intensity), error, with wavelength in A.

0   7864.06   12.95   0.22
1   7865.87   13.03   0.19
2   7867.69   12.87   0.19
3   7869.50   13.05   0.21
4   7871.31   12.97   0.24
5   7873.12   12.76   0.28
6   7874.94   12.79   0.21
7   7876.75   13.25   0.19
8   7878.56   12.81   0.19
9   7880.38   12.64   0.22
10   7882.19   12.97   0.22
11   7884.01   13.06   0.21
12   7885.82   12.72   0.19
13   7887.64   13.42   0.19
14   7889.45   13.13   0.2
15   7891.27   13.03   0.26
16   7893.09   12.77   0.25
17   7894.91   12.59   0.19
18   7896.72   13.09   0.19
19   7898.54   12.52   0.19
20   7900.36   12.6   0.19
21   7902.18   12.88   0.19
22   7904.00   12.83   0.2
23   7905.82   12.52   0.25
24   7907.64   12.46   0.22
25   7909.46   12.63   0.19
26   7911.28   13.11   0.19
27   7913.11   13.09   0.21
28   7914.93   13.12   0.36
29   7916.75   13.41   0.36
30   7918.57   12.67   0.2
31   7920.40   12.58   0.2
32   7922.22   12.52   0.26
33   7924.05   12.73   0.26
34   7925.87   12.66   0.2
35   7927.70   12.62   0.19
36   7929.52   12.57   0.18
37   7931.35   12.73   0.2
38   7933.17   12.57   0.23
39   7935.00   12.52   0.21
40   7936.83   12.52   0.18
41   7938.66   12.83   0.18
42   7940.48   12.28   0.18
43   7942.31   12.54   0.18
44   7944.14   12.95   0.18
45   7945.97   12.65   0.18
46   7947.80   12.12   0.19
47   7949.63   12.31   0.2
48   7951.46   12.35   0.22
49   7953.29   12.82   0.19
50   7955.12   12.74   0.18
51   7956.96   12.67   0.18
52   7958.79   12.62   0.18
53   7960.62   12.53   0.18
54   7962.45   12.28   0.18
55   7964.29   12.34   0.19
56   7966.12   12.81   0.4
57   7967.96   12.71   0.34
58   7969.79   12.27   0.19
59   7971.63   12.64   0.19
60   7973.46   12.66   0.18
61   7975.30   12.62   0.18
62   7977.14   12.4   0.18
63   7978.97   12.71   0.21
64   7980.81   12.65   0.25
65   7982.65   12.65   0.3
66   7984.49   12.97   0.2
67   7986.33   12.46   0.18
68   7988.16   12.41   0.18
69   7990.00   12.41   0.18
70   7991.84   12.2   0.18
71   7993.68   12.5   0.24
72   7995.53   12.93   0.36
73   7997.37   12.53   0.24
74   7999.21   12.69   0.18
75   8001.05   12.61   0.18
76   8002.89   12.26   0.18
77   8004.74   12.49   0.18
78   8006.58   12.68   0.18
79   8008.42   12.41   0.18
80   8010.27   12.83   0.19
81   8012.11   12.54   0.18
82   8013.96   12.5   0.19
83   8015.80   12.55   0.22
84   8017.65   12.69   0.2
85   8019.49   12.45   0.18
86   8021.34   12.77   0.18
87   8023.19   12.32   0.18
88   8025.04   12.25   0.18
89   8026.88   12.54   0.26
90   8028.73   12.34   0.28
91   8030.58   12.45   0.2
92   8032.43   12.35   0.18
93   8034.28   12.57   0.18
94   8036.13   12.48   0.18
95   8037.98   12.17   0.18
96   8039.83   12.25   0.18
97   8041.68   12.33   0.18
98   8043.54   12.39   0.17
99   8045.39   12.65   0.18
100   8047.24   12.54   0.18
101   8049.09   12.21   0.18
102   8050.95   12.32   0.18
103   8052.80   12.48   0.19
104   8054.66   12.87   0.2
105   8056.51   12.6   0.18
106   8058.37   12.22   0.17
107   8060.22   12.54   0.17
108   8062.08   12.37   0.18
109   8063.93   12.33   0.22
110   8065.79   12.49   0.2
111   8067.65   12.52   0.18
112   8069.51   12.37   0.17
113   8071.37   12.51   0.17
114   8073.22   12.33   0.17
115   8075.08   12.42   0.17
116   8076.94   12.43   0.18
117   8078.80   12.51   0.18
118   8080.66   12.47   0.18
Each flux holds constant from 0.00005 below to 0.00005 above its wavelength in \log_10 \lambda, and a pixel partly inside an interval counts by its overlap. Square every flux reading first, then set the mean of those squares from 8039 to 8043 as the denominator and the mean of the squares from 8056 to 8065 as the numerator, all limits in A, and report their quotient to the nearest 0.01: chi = 1.02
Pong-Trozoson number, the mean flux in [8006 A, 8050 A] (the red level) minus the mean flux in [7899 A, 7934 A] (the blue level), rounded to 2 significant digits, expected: -0.28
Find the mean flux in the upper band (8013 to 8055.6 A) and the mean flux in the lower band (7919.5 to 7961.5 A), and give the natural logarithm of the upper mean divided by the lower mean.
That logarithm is -0.010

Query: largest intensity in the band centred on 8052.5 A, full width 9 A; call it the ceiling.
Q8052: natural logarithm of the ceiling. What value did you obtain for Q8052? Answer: 2.55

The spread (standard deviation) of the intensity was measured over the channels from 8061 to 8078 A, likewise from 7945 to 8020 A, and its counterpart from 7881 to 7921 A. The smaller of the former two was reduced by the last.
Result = -0.21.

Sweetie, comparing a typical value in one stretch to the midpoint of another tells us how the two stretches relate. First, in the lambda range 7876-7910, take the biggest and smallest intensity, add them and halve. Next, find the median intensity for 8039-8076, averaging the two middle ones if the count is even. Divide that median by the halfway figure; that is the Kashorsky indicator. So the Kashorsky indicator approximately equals 0.959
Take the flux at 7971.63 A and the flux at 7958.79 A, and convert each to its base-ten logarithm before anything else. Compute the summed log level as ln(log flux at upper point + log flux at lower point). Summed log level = 0.790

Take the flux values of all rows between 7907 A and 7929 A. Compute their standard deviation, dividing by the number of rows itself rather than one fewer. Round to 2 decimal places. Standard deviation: 0.29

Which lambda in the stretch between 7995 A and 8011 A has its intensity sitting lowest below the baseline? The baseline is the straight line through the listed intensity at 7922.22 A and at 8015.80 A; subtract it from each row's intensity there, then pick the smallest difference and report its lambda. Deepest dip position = 8002.89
